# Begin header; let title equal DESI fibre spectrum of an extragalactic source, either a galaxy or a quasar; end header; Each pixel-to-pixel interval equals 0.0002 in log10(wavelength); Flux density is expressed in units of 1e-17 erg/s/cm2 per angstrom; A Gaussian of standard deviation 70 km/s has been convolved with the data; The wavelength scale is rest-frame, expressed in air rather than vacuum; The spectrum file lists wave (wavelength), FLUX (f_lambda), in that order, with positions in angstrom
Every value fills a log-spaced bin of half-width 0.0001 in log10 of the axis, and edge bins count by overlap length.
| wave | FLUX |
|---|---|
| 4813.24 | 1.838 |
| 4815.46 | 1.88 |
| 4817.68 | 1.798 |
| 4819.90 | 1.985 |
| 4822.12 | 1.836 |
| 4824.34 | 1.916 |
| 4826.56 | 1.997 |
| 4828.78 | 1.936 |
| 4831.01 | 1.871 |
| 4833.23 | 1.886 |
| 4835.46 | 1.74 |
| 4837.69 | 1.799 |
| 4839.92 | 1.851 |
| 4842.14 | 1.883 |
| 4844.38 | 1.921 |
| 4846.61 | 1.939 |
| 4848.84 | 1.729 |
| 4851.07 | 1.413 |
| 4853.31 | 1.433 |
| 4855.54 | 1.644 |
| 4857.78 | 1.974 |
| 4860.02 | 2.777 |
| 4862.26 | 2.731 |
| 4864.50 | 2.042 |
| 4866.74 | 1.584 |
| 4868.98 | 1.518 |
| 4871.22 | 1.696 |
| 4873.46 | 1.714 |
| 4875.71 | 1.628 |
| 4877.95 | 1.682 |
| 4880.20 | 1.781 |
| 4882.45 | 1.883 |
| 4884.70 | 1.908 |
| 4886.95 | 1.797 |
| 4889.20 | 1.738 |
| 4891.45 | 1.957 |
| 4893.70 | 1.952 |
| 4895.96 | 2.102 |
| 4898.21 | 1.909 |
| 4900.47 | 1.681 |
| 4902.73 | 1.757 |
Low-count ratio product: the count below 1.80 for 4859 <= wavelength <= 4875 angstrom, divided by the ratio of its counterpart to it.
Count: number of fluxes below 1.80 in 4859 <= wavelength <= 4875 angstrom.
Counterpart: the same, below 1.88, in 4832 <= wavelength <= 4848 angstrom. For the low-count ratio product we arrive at 5.3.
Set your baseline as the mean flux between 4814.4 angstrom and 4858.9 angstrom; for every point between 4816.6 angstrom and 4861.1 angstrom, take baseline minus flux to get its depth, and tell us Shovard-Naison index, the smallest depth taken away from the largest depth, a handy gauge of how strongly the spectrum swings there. 1.36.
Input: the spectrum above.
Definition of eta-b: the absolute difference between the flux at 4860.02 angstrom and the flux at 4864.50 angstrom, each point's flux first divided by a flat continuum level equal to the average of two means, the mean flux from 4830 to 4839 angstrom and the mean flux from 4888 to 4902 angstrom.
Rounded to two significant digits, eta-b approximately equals 0.40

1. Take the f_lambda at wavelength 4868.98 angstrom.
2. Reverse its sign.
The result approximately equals -1.5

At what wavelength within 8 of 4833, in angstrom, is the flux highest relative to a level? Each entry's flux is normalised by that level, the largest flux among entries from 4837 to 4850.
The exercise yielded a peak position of 4826.56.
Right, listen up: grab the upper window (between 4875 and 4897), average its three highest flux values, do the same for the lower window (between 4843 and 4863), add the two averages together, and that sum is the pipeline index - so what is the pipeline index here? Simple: 4.5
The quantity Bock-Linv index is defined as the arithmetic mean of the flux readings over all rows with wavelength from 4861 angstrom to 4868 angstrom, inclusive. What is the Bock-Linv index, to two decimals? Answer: 2.12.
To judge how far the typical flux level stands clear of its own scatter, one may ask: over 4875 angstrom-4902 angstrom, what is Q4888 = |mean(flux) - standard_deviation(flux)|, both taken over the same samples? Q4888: 1.70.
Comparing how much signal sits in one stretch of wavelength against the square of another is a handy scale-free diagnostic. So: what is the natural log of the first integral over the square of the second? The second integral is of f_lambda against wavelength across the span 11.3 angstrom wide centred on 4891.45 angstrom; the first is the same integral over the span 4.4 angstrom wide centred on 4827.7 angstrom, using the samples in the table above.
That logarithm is -4.0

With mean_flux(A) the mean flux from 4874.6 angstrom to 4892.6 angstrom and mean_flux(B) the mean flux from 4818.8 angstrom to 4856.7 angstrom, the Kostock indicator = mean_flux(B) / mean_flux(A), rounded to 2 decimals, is 1.01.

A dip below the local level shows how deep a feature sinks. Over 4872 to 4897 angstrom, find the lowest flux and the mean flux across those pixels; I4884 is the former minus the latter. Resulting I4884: -0.20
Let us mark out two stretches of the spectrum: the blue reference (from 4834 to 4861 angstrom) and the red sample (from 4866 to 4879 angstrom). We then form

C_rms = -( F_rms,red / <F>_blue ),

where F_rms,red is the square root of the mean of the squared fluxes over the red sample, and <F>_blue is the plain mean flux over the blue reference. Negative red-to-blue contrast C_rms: -0.89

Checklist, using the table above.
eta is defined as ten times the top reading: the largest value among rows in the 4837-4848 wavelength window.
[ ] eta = 19.4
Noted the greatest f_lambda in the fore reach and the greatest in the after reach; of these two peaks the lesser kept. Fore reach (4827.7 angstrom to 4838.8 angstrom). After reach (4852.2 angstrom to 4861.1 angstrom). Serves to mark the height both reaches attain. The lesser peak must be 1.94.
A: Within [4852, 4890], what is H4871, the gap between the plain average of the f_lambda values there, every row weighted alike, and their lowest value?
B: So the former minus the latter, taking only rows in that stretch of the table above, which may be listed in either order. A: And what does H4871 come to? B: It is 0.4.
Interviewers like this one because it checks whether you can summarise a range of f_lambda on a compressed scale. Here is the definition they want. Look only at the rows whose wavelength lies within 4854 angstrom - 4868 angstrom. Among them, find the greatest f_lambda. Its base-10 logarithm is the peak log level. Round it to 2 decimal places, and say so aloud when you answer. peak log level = 0.44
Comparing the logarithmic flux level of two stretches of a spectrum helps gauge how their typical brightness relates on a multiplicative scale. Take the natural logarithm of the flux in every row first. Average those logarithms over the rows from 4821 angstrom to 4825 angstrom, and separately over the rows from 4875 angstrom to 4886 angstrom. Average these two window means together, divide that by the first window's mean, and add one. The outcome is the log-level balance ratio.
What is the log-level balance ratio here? 1.96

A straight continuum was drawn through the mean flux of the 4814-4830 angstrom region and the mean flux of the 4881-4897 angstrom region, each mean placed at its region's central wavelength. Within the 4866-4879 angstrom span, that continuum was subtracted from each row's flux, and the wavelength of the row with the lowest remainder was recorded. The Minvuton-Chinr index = 4868.98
